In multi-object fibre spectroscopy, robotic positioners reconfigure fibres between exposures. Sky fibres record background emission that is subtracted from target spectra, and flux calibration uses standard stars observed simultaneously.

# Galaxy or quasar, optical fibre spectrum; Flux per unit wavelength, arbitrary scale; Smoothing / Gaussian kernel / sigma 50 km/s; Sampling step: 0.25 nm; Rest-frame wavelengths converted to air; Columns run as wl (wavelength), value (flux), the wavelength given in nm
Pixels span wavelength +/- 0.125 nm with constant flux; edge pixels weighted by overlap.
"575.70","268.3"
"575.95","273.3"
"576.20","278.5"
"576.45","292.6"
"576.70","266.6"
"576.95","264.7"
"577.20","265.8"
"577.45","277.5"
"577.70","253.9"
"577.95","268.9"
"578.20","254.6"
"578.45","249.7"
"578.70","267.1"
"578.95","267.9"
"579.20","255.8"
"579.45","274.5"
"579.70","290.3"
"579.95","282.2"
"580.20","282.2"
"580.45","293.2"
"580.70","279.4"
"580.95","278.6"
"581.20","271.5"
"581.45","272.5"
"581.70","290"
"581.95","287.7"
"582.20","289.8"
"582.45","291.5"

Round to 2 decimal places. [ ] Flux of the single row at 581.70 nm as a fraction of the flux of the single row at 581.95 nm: 1.01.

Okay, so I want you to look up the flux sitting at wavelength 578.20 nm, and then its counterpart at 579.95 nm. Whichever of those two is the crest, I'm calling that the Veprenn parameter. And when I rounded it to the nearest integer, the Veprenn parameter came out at 282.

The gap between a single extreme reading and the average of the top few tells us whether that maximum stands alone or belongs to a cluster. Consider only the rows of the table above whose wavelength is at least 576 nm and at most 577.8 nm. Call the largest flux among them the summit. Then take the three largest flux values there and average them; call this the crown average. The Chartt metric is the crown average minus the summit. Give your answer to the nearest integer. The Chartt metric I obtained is -10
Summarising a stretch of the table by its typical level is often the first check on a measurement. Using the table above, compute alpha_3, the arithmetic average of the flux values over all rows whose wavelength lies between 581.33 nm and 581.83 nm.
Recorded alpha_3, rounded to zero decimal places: 281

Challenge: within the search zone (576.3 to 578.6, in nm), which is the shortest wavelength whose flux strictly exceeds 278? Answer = 576.45 nm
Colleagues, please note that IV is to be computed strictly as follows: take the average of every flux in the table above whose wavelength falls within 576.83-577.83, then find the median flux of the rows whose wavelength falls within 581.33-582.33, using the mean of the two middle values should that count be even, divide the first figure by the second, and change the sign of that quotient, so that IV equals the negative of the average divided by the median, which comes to -0.92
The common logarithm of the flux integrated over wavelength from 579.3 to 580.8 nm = 2.63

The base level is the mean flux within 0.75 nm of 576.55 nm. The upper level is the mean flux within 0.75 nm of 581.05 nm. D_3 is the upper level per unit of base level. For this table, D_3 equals 1.03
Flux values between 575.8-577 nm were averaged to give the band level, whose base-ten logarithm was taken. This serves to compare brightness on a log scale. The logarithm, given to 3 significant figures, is 2.44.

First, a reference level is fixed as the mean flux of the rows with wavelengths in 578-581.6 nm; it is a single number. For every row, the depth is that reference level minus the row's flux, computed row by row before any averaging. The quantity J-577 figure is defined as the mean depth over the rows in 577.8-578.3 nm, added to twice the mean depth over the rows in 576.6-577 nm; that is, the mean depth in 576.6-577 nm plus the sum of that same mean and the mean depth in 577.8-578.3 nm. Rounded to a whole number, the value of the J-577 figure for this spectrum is 25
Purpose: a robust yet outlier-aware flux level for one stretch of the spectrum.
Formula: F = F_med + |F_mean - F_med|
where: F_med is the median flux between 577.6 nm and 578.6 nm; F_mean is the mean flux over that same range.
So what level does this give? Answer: 257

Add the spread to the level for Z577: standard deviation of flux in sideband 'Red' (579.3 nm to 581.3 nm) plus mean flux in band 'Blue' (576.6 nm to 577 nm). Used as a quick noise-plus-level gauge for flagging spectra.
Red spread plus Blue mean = 273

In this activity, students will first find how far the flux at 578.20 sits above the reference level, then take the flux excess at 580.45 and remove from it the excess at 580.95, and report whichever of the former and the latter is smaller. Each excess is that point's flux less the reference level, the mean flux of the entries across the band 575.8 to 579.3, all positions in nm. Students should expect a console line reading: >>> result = -12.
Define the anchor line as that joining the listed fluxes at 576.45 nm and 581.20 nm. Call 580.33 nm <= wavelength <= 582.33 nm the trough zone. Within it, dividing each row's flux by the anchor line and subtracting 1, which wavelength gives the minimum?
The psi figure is 581.20 nm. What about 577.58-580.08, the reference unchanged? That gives 578.45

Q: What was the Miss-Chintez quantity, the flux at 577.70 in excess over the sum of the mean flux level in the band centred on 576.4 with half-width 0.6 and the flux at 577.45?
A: -299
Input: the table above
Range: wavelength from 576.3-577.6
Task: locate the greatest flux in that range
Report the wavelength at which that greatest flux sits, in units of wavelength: 576.45 nm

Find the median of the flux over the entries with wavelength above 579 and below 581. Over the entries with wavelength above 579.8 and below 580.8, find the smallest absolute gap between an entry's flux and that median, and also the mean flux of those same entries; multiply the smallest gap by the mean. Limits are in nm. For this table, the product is 398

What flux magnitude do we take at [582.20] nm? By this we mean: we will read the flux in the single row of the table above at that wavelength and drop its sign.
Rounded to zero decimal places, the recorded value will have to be 290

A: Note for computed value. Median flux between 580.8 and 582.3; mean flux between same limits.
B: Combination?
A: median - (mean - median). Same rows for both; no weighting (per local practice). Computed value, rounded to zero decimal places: 285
